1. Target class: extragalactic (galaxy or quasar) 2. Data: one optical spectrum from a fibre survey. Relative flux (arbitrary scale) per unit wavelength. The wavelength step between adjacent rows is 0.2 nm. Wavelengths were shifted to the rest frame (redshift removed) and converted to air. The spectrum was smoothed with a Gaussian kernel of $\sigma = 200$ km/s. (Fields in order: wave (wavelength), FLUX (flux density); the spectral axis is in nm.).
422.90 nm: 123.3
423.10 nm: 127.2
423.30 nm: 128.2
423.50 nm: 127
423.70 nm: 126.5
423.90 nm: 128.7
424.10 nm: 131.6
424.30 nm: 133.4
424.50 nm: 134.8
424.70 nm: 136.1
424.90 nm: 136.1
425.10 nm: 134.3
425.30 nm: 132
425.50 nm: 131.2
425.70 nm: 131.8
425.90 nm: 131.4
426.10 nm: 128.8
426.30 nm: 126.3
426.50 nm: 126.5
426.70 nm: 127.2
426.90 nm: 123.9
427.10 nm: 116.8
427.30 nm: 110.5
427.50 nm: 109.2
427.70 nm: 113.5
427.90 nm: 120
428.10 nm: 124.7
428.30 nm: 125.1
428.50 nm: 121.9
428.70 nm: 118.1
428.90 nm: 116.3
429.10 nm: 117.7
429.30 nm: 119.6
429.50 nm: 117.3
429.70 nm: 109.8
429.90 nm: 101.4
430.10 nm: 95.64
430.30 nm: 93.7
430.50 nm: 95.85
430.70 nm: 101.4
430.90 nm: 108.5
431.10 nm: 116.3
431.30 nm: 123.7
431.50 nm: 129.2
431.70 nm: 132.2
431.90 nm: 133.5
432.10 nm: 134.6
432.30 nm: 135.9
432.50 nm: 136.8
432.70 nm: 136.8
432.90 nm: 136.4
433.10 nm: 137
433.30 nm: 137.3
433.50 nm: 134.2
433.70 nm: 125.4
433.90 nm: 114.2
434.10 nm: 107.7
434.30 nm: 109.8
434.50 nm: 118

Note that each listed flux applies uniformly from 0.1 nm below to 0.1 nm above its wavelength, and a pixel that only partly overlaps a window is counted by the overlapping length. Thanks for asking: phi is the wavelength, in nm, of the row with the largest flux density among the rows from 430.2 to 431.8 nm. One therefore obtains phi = 431.70 nm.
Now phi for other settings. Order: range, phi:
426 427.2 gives 426.10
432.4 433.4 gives 433.30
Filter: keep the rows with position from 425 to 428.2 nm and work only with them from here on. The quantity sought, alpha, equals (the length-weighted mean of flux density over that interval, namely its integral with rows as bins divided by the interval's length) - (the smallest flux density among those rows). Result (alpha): 15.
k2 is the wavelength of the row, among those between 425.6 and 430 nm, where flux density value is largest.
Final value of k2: 425.70 nm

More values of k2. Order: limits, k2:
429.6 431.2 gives 431.10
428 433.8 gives 433.30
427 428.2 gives 428.10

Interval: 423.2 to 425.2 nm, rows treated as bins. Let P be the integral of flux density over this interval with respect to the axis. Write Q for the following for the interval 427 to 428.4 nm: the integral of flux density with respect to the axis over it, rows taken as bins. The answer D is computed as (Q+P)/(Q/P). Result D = 686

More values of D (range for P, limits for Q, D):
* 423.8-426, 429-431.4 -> 621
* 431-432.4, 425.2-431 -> 229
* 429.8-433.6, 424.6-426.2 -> 1478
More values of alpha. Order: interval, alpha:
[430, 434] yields 29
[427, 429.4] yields 9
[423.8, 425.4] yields 5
